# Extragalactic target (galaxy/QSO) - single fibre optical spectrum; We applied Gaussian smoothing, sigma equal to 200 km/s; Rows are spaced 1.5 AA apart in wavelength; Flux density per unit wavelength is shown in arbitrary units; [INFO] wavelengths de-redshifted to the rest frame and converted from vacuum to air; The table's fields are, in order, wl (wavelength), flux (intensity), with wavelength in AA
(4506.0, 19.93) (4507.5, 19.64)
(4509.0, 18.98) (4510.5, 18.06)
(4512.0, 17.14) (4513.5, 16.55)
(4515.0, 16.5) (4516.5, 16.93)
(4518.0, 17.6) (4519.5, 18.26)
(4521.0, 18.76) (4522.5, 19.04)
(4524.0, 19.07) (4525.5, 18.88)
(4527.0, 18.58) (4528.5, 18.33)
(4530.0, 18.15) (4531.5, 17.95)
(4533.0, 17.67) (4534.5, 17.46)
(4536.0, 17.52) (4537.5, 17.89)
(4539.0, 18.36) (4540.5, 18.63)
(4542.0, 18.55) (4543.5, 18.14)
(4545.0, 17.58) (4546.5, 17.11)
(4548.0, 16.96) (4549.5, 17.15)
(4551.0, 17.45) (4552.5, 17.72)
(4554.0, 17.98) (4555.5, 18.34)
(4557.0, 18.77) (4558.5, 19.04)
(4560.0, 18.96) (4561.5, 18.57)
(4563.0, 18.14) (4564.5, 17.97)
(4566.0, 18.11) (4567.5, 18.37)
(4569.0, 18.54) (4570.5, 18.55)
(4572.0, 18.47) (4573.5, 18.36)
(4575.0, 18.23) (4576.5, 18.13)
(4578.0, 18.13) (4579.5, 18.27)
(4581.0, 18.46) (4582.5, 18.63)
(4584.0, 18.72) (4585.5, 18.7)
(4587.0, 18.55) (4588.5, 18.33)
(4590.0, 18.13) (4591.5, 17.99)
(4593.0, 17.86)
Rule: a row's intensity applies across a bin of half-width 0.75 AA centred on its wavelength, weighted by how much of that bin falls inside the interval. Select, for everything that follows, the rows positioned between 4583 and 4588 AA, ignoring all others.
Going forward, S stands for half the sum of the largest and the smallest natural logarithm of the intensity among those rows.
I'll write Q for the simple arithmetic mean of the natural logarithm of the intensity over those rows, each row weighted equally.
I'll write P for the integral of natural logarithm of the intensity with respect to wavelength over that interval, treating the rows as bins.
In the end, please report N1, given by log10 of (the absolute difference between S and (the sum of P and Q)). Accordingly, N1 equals 1.165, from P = 14.6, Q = 2.93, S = 2.93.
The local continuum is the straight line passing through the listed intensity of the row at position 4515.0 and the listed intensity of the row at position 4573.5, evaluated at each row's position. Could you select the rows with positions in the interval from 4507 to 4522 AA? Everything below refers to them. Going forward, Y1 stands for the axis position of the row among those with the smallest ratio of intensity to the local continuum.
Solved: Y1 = 4515.0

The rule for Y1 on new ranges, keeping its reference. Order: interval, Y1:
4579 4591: 4590.0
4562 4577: 4576.5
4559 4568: 4564.5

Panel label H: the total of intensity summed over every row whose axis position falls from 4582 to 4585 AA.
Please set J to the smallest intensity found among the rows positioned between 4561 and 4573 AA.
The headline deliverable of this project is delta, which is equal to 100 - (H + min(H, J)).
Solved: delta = 45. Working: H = 37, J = 17.97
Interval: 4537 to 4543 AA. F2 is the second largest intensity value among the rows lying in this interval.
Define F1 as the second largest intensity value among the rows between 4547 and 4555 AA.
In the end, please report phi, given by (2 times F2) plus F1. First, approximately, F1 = 17.72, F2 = 18.55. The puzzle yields 54.8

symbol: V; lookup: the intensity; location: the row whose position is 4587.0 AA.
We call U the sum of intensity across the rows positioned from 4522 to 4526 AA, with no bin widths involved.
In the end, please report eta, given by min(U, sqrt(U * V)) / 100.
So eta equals 0.33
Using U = 57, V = 18.55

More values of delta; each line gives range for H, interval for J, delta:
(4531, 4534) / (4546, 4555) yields 47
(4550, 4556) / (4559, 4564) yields 10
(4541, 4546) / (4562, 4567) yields 28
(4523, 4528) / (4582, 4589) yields 25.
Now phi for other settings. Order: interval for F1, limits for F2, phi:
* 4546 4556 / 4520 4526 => 56.1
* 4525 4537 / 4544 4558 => 55.3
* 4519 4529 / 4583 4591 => 56.4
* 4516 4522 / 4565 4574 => 55.3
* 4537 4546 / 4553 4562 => 56.5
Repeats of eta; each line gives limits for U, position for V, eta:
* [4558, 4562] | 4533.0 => 0.32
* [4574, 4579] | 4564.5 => 0.31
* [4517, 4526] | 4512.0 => 0.44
